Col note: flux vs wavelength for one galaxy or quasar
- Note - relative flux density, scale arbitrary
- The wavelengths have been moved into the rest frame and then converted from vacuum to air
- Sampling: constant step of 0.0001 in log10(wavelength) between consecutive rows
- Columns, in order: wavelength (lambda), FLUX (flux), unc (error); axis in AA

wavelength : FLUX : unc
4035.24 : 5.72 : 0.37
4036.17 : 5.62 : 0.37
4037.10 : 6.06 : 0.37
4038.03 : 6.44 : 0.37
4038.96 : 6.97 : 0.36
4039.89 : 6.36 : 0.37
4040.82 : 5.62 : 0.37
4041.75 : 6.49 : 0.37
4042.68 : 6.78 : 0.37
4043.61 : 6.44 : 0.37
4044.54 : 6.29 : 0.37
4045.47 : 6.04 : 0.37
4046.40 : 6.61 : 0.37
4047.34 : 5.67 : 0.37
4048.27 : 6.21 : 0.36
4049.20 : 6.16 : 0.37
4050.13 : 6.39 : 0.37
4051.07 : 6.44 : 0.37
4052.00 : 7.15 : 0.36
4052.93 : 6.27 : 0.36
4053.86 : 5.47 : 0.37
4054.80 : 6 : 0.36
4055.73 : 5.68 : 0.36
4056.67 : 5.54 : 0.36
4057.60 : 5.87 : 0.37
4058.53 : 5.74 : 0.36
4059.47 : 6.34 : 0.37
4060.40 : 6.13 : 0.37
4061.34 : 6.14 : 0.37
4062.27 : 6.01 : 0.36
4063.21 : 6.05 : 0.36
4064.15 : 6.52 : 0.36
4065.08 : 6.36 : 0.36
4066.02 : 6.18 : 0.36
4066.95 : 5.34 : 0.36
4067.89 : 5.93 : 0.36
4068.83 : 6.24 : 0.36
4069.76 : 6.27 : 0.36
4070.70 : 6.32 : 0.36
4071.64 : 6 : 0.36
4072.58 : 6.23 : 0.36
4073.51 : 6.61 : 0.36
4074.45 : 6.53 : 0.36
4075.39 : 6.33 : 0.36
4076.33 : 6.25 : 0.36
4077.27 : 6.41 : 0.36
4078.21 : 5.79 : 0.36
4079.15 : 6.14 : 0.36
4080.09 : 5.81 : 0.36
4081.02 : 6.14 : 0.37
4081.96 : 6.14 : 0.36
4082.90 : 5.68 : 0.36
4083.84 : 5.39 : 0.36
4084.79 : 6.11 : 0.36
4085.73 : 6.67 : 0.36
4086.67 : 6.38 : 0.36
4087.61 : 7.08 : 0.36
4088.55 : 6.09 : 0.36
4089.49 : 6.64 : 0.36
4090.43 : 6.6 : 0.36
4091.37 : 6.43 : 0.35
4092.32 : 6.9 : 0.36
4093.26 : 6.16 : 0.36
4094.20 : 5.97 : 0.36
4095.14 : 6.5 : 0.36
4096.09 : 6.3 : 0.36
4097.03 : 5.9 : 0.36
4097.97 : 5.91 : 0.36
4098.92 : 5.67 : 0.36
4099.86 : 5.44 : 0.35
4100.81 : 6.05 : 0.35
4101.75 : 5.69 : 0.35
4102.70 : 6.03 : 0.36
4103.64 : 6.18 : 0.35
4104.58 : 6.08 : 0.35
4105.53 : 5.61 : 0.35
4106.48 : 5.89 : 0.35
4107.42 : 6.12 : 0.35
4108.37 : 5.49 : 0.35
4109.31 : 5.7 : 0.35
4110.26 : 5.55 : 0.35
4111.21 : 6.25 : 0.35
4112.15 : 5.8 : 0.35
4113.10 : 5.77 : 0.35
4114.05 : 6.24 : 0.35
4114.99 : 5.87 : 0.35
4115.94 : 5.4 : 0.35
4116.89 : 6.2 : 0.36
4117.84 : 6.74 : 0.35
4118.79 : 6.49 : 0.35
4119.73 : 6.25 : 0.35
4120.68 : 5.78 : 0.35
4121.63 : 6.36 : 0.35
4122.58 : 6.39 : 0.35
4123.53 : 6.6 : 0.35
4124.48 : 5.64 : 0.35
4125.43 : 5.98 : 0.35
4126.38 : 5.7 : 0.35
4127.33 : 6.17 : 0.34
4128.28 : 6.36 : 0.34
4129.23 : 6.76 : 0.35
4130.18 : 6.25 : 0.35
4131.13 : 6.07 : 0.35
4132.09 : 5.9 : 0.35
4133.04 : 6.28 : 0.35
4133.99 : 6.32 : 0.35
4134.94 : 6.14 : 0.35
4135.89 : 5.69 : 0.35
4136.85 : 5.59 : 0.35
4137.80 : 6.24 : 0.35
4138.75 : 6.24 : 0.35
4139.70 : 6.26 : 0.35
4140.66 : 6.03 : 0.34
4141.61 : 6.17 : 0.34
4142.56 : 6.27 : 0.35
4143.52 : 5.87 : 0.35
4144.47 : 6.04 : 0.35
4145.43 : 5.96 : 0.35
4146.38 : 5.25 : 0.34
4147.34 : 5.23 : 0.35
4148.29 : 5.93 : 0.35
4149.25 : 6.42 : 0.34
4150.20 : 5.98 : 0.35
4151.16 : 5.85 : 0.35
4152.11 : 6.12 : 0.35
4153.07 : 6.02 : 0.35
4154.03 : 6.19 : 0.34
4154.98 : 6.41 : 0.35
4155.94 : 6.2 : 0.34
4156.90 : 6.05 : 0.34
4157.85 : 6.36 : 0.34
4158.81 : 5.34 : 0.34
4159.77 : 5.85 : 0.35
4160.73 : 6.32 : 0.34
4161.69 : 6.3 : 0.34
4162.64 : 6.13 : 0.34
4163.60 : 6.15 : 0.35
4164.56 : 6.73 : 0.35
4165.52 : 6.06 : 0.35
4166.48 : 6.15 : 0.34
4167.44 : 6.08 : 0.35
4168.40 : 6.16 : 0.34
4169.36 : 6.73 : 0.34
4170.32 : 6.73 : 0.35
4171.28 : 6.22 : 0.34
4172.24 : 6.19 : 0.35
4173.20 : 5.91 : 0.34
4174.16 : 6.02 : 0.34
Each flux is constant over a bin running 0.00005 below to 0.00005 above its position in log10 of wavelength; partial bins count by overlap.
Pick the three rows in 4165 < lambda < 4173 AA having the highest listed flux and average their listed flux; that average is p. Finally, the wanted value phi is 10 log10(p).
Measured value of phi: 8.169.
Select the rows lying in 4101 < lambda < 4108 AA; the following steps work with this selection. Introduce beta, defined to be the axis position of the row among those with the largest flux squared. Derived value 4103.64 AA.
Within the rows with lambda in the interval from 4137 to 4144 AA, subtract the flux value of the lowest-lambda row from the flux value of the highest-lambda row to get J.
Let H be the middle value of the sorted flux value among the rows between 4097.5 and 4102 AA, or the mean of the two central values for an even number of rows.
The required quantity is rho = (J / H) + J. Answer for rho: -0.4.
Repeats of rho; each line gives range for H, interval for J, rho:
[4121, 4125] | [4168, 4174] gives -0.3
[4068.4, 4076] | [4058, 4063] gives 0.3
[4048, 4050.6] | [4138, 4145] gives -0.2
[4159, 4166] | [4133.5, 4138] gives -0.1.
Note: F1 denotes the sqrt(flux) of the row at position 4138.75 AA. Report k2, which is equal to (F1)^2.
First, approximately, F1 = 2.50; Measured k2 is 6.24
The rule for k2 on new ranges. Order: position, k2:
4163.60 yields 6.15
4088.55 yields 6.09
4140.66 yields 6.03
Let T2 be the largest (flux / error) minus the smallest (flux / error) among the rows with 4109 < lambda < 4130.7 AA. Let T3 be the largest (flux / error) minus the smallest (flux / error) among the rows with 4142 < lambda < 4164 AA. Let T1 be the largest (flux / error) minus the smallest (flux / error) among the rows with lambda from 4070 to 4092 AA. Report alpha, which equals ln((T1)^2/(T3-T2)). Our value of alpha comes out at 6.0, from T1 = 4.7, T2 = 3.89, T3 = 3.9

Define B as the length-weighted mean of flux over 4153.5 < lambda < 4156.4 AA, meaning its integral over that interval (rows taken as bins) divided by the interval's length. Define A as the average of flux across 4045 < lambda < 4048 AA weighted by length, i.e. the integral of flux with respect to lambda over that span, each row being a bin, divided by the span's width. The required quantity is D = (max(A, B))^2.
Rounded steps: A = 6.1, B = 6.3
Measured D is 39.2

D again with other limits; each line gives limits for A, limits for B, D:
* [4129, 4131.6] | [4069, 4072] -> 40.0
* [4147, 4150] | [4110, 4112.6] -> 34.9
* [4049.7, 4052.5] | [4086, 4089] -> 44.3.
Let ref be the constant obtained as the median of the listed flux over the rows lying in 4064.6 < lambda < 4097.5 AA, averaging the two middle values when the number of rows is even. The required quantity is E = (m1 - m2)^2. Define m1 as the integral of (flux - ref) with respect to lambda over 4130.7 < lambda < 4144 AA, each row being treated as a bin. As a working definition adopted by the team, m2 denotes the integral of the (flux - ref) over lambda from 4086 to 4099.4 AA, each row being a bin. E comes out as 11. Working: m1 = -2.2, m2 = 1.2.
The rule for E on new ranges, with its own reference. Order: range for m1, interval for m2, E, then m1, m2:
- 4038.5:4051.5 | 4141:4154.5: 24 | 1.0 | -3.9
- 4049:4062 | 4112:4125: 0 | -1.9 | -1.6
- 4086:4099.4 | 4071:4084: 7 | 1.2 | -1.5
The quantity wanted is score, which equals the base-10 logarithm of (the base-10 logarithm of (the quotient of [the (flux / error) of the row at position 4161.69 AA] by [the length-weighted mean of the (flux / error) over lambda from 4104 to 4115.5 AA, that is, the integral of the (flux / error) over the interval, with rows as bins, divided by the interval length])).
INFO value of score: -1.36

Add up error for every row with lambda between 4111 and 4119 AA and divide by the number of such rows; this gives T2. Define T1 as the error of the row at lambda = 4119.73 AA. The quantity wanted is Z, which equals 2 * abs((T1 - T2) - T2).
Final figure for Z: 0.704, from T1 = 0.350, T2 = 0.351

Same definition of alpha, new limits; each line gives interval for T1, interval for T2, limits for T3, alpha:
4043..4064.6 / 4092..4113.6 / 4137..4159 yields 4.4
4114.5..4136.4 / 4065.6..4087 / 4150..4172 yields 3.6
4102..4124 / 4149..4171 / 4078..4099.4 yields 3.2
